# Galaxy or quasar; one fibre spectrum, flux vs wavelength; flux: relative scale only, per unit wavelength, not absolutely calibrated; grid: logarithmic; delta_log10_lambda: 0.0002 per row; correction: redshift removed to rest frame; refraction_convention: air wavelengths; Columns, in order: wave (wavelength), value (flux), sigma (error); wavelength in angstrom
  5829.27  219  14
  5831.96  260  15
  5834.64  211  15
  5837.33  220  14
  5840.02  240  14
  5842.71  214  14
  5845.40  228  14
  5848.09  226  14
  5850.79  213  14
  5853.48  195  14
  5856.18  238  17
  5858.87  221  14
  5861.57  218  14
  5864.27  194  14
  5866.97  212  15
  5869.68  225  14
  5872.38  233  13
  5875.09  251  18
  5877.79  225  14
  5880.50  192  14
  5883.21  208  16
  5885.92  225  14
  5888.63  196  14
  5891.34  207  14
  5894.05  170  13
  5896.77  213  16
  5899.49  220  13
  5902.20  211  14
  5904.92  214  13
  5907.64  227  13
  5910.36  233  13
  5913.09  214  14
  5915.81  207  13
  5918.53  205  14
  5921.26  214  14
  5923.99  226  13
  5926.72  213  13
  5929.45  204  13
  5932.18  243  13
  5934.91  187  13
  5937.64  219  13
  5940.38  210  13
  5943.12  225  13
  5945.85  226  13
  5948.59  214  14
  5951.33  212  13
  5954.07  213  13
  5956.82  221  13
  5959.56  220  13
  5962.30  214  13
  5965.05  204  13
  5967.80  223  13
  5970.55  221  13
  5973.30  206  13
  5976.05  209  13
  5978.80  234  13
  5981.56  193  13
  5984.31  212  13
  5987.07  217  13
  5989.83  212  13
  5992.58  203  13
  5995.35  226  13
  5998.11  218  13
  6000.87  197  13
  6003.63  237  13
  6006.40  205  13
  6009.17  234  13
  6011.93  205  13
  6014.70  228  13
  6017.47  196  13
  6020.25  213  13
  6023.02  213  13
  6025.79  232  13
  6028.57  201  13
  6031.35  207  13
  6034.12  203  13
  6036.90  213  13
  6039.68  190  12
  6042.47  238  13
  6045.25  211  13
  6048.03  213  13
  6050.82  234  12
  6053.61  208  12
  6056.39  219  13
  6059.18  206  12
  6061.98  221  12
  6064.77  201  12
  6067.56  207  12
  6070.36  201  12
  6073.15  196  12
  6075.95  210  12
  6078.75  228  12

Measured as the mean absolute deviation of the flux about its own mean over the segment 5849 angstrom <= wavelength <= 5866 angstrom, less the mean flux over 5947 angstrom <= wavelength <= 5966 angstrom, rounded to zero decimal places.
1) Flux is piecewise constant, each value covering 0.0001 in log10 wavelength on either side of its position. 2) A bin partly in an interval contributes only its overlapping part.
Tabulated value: -202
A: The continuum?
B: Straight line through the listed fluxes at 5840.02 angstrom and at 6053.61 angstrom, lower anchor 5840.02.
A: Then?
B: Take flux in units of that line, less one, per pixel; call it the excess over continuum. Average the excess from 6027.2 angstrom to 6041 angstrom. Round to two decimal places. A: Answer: -0.04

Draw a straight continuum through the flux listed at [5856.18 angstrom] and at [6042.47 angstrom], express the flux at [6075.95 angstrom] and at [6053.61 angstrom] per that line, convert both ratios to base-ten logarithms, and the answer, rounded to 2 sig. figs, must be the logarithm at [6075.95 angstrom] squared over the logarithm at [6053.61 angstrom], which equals -0.050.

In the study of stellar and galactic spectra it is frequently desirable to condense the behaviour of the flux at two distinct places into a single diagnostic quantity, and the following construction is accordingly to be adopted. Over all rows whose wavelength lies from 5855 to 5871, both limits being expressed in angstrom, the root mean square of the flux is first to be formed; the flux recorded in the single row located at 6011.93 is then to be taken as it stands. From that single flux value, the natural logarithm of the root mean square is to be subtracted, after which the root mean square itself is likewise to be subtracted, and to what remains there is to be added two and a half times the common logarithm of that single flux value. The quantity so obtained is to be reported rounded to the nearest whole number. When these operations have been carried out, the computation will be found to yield -13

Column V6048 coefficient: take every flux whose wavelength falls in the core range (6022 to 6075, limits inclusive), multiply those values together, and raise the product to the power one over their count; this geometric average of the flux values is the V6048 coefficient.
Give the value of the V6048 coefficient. 211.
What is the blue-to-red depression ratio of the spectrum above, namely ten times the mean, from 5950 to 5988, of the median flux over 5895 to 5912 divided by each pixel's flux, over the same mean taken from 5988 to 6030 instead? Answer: 10.0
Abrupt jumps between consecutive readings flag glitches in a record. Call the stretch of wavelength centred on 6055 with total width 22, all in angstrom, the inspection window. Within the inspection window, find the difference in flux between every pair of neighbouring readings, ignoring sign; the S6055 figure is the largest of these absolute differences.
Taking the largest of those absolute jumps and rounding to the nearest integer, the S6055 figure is 26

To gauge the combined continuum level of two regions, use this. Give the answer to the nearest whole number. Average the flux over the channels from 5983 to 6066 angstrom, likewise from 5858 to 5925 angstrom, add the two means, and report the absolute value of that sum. 428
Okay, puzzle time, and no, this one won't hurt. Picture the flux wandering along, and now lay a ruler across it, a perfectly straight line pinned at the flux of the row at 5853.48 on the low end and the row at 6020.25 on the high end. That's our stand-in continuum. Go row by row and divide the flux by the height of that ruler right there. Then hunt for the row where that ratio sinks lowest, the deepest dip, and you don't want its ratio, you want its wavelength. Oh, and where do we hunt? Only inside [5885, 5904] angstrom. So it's 5894.05 angstrom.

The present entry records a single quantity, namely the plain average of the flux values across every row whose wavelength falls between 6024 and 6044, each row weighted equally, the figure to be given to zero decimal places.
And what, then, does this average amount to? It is 212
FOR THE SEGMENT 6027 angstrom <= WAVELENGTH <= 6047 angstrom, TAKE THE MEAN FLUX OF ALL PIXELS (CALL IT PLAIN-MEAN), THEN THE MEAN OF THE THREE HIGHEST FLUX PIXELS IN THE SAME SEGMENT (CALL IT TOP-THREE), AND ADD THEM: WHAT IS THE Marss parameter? 430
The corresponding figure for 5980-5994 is 421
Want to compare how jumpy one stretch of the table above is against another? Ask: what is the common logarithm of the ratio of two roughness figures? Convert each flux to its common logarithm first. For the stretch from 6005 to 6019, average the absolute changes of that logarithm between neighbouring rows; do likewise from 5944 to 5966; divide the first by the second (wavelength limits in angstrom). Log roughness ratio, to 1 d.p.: 0.7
